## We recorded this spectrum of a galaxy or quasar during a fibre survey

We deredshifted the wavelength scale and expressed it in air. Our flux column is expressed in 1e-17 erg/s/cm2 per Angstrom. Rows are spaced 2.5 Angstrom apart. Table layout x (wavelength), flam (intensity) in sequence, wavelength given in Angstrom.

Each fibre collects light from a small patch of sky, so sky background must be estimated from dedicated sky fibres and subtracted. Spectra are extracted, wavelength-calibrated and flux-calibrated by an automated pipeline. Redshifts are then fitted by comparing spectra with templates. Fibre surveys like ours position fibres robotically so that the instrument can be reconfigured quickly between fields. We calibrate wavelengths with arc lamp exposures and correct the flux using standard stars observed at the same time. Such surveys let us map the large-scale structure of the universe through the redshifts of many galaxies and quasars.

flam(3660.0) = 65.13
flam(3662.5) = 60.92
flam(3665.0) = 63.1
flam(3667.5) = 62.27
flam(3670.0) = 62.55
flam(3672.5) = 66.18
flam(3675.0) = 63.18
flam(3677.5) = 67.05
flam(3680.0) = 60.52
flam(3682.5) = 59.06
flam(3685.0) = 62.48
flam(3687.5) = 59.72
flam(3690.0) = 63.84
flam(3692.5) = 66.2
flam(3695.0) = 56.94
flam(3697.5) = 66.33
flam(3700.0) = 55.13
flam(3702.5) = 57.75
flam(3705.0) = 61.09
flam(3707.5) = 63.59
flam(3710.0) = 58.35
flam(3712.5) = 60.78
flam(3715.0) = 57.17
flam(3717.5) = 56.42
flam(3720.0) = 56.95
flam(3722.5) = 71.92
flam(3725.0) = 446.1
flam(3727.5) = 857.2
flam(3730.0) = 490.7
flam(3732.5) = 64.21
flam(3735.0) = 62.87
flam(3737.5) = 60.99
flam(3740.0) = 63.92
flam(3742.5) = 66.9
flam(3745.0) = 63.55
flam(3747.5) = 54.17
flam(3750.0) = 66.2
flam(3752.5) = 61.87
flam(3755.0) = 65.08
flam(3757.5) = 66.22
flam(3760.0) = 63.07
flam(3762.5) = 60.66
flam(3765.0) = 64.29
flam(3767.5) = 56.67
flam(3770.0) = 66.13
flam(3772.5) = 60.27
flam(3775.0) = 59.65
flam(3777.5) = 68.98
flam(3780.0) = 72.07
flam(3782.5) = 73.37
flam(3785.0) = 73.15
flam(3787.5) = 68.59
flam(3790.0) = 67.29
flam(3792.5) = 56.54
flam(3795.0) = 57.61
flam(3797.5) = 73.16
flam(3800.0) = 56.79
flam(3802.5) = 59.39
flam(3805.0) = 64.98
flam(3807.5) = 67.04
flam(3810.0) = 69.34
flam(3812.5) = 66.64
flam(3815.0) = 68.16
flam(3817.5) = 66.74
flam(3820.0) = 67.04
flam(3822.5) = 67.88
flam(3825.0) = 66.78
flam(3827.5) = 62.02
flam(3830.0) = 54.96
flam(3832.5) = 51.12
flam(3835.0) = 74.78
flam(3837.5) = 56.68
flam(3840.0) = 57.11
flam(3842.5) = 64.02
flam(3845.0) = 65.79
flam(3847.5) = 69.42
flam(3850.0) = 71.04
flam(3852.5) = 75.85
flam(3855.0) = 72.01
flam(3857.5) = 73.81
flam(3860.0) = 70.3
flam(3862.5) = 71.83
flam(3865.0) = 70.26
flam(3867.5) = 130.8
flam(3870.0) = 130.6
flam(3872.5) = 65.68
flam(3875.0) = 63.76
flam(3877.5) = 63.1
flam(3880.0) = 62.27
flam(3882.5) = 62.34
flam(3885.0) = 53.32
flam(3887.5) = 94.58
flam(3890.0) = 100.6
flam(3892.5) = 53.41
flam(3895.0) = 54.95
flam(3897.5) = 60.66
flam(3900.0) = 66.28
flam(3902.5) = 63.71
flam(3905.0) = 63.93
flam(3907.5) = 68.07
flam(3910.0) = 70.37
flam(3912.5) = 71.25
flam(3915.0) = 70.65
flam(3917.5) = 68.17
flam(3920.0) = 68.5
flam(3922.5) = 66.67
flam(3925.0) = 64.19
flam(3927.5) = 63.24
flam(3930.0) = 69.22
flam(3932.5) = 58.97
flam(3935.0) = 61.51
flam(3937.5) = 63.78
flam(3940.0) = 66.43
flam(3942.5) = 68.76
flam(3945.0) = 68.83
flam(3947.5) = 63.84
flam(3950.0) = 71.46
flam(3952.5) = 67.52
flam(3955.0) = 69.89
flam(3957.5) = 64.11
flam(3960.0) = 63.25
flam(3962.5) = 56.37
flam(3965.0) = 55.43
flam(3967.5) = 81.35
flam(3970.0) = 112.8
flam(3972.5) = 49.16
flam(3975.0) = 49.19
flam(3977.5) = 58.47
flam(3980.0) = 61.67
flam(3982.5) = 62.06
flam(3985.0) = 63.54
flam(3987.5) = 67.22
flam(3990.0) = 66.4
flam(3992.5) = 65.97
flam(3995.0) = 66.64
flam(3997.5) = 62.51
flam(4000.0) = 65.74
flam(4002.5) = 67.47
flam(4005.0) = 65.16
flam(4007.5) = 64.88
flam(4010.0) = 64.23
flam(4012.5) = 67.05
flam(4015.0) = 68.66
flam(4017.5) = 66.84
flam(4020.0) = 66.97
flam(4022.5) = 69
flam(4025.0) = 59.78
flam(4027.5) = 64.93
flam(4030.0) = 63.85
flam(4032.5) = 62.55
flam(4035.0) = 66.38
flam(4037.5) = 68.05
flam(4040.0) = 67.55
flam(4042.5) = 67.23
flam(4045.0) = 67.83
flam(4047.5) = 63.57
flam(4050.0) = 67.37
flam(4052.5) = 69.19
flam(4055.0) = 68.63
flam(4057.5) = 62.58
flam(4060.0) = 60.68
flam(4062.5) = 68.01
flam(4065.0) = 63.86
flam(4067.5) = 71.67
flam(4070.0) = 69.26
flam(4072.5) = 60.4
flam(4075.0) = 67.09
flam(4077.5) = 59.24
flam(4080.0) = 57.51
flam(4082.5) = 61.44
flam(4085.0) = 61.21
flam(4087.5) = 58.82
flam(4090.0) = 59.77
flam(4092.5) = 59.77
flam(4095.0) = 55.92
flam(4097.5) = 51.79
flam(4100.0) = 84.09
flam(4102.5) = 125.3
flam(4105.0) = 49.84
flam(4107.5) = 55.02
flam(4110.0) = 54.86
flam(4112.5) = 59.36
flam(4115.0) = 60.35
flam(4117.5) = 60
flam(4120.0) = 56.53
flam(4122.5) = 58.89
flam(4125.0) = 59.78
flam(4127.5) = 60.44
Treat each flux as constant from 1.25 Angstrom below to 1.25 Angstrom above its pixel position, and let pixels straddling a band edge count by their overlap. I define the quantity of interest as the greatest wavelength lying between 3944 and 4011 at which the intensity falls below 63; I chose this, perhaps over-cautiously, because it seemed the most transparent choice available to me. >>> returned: 3997.5 Angstrom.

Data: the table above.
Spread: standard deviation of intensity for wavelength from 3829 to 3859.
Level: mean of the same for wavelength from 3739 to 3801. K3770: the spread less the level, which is -56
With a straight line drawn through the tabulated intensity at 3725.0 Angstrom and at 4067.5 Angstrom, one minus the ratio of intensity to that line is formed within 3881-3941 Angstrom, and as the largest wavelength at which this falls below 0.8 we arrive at 3940.0 Angstrom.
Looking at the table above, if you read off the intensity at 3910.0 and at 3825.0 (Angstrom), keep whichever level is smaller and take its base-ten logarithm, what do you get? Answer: 1.825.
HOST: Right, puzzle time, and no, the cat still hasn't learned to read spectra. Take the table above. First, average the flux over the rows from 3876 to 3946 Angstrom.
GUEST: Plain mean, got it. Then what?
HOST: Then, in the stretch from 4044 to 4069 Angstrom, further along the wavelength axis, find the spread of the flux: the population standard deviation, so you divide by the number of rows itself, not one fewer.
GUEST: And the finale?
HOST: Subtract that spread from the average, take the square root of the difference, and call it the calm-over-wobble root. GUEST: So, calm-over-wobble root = 7.96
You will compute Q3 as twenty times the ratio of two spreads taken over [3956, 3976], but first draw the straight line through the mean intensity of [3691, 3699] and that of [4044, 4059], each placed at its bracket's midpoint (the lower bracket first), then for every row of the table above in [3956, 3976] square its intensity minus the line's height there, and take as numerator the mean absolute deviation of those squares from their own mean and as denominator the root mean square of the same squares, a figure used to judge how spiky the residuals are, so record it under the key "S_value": 11.3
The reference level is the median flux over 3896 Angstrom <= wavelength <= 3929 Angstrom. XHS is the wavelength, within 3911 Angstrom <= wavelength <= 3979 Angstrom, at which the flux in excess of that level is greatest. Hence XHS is 3970.0 Angstrom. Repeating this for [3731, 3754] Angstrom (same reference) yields 3742.5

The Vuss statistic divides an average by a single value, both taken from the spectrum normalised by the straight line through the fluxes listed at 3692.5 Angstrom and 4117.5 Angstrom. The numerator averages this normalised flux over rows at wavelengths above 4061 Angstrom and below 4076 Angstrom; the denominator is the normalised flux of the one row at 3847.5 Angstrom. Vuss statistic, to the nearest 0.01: 1.01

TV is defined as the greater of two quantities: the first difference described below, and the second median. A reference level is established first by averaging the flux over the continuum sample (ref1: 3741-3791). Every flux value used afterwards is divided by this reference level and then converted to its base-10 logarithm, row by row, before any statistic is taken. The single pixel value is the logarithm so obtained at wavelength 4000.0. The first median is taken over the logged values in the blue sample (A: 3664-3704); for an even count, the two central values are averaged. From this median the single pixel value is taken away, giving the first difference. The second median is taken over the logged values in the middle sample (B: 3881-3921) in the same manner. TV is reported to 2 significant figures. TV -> 0.015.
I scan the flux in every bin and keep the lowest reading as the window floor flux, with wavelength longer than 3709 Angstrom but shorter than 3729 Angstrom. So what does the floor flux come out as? 56.42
